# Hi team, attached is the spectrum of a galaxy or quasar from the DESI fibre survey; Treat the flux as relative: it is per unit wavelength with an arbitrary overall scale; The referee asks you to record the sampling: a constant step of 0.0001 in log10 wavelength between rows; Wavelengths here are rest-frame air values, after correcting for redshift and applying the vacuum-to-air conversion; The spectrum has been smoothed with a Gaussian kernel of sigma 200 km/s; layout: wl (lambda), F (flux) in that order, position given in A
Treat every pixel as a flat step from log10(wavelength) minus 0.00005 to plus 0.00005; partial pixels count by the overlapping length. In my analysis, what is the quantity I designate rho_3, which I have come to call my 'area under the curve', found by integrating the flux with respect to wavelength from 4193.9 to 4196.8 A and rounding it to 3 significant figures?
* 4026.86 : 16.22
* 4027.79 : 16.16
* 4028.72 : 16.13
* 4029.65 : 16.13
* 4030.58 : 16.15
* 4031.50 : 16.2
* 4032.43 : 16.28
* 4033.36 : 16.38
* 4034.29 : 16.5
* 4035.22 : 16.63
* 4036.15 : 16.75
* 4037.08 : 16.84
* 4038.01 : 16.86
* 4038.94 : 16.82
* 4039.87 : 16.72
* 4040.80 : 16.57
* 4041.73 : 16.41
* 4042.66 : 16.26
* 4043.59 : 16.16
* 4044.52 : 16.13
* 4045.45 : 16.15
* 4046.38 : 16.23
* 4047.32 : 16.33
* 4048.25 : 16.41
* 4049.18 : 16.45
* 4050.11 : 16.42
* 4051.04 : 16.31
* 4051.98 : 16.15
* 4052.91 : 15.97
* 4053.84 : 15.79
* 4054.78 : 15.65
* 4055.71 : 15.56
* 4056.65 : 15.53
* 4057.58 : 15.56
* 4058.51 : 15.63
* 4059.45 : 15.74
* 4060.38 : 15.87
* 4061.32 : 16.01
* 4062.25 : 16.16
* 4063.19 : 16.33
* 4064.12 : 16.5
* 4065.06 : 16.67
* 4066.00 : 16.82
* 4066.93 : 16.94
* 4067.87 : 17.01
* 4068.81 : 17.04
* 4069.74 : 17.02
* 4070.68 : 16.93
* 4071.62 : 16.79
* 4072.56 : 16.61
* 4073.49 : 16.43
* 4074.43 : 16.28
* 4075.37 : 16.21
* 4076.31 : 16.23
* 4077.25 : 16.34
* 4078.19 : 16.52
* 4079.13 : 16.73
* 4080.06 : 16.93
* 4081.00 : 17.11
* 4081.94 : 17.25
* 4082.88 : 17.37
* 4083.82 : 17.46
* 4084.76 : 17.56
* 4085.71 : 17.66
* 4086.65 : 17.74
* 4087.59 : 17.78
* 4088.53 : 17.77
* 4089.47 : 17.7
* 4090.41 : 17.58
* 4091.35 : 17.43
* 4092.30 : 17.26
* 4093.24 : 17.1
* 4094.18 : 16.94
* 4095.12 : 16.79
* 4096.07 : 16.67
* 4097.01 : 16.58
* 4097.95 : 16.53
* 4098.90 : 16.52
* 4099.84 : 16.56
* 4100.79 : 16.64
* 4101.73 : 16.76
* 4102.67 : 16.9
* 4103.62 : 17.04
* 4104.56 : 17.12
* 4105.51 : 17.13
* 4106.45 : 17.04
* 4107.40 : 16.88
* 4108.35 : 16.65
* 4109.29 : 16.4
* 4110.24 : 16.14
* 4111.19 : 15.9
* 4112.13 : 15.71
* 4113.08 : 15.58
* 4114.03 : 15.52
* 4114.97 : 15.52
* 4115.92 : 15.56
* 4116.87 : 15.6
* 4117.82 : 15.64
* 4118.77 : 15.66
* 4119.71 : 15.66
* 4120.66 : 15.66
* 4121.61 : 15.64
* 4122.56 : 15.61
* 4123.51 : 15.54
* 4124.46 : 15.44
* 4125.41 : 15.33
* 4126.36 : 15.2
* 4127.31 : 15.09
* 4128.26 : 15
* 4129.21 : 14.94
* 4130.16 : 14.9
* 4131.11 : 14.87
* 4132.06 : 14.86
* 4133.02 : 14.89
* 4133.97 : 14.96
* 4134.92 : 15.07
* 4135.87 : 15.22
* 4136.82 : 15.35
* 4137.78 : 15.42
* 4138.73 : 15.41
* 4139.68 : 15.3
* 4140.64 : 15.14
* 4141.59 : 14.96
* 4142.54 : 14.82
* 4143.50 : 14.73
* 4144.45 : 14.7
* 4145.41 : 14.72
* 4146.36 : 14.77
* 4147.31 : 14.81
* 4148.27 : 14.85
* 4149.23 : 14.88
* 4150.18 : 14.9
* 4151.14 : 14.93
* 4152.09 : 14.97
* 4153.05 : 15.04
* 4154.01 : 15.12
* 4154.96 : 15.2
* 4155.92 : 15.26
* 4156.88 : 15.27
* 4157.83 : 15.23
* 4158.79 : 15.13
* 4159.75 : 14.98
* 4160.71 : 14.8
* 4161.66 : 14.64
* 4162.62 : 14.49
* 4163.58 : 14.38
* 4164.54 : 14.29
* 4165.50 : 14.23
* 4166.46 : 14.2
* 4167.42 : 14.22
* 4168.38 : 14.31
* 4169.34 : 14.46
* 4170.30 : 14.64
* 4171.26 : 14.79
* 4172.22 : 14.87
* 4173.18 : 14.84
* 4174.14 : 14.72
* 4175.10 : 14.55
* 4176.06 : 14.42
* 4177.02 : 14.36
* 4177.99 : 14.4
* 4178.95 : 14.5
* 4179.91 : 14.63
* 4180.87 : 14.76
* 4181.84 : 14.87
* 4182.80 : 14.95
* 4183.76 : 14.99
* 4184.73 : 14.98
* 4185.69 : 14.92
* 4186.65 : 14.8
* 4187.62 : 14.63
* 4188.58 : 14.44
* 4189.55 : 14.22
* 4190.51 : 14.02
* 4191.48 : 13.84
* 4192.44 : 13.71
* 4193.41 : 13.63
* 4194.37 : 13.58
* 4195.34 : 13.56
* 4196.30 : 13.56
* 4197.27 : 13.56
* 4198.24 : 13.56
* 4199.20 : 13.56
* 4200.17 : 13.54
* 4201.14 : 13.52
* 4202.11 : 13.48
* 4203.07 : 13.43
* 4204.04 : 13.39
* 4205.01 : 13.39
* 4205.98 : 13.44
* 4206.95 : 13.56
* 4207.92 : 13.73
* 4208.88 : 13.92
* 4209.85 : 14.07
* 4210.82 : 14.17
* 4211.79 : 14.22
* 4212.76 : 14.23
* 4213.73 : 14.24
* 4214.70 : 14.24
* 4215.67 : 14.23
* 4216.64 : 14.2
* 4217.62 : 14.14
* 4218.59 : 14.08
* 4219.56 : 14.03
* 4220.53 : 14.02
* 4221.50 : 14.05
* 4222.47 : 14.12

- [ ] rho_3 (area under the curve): 39.3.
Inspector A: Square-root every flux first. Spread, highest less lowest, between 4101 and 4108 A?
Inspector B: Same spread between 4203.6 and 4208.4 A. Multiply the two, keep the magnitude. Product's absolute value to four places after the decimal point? 0.0021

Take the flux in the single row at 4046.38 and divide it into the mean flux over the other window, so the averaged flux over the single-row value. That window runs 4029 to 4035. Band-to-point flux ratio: 1.00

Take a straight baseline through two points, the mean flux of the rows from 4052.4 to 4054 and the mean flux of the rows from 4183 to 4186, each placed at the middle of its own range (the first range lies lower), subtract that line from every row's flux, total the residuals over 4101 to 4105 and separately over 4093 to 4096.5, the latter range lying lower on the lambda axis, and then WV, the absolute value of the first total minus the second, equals 0.6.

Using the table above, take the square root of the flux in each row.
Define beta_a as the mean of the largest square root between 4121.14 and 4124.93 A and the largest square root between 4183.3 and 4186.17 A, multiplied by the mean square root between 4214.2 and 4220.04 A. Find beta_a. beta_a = 14.7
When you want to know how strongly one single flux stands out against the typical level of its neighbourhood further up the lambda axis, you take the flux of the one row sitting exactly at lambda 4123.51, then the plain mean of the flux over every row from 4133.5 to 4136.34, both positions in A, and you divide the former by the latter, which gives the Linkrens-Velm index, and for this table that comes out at 1.03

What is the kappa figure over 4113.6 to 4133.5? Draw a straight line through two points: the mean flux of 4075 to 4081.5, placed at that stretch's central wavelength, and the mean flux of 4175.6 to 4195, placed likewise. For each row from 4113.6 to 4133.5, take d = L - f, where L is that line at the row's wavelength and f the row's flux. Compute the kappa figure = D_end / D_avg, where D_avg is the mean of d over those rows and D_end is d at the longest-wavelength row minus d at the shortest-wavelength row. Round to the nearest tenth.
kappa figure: 0.7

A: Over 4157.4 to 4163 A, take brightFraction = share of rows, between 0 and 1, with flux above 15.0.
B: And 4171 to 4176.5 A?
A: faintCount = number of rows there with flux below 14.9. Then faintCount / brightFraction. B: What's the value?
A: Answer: 18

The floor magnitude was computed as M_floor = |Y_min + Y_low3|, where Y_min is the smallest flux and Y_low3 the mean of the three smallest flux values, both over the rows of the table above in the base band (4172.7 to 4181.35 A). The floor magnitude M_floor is 29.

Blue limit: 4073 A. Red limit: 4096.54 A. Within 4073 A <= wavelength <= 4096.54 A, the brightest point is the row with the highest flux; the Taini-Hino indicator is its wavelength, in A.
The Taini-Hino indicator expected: 4087.59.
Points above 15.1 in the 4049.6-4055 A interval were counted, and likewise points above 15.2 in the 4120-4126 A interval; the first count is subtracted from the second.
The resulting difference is 0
